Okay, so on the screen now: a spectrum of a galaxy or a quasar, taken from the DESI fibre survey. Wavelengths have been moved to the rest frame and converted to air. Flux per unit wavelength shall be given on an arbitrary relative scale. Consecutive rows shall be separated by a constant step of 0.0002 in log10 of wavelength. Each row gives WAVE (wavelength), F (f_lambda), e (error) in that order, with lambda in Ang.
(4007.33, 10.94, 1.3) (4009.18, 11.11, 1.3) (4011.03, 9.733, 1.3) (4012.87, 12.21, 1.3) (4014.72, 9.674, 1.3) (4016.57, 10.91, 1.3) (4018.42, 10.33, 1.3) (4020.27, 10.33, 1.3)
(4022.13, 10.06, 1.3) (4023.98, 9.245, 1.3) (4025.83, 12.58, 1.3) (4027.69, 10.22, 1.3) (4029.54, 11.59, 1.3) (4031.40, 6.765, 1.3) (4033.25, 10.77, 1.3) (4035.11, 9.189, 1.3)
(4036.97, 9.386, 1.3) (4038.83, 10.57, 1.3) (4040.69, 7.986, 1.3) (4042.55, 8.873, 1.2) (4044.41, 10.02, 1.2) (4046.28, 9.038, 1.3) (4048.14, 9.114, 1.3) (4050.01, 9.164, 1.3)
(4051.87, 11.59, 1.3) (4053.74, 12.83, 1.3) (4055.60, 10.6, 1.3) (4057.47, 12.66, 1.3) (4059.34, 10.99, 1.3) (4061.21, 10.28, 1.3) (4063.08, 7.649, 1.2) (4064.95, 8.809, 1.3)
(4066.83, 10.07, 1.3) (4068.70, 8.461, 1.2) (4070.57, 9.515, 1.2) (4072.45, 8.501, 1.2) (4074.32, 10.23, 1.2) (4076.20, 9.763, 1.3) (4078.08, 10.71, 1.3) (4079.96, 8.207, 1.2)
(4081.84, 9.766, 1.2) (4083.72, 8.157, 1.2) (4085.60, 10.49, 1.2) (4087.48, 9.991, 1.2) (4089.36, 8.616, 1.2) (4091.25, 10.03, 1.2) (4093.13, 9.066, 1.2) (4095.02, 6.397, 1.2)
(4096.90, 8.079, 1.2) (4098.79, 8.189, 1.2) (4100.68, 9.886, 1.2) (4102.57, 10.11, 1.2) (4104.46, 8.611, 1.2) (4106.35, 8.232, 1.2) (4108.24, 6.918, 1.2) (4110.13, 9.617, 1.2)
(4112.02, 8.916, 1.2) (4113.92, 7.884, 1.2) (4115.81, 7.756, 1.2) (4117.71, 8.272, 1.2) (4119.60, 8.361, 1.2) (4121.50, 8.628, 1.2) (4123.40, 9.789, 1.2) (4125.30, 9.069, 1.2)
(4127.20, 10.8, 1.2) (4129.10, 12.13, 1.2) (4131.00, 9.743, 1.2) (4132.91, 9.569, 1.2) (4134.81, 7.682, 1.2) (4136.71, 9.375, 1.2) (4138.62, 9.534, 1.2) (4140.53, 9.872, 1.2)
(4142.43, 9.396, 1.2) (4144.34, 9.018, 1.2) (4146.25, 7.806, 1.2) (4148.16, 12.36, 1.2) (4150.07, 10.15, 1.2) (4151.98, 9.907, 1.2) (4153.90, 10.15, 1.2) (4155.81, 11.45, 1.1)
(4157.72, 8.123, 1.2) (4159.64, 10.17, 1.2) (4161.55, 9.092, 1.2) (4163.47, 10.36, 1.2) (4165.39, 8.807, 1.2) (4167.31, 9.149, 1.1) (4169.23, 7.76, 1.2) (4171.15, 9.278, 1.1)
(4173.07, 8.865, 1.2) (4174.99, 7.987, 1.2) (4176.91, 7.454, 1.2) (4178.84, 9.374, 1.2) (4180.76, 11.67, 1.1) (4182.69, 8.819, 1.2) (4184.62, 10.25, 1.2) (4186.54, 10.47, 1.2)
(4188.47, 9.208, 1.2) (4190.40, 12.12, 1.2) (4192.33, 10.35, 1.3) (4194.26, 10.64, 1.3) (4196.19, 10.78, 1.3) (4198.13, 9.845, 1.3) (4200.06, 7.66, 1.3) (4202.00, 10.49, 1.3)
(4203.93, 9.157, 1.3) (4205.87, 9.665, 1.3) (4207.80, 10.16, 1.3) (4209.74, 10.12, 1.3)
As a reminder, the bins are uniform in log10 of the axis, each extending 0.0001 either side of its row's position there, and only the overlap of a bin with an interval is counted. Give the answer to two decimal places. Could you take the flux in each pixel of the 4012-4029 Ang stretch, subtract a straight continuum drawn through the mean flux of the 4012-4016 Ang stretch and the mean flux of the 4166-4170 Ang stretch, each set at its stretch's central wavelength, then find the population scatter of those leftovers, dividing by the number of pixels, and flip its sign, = -1.04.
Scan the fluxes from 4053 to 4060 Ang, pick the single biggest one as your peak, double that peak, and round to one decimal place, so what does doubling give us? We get 25.7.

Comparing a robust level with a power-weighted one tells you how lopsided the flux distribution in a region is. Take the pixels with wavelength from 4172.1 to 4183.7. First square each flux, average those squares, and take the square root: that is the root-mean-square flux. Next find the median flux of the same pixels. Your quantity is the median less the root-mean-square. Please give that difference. -0.28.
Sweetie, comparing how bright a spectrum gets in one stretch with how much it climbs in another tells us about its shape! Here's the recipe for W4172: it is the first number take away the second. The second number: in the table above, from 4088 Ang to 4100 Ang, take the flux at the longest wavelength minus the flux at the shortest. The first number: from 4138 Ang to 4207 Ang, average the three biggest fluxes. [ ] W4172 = 12.5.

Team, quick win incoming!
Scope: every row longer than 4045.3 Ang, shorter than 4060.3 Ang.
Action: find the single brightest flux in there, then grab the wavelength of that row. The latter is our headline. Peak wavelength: 4053.74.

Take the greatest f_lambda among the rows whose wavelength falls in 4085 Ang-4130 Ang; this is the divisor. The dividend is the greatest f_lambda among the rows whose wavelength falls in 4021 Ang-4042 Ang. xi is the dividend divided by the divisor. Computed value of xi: 1.04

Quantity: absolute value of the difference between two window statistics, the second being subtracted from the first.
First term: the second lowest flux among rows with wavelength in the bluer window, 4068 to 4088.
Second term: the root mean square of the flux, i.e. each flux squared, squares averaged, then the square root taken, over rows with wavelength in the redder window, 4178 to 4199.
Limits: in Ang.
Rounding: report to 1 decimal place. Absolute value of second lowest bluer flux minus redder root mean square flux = 2.2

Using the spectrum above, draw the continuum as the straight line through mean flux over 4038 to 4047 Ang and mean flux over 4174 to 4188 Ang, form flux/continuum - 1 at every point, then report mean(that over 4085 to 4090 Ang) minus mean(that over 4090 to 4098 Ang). 0.14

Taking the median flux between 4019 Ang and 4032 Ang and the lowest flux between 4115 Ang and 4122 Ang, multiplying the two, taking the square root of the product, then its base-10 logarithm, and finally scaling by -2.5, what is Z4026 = -2.37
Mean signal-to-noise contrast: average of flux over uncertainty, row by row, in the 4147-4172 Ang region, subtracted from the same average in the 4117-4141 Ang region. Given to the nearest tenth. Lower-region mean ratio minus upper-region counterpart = -0.4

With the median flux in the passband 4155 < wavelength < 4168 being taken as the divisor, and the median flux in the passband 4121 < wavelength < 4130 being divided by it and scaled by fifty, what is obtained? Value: 53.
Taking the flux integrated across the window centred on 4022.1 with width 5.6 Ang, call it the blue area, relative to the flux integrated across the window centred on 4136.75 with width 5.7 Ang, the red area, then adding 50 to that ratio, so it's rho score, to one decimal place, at 51.1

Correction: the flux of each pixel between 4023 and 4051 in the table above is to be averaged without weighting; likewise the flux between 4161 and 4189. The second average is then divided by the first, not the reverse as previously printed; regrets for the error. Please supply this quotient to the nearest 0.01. 0.96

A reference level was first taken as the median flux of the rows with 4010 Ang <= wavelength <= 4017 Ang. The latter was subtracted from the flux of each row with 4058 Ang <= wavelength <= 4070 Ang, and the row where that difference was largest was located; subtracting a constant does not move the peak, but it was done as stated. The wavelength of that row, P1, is 4059.34 Ang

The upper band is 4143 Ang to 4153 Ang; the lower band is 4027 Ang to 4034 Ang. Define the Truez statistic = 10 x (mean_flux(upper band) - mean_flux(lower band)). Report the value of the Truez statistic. 0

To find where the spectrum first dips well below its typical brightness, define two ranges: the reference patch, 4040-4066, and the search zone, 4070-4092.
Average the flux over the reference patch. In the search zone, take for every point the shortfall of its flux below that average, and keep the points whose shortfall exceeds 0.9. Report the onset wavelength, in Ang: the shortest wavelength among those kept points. 4072.45 Ang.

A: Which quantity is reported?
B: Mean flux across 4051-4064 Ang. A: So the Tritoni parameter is 10.9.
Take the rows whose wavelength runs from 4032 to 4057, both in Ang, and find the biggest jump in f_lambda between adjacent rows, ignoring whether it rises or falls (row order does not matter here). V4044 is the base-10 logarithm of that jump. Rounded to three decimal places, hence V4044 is 0.412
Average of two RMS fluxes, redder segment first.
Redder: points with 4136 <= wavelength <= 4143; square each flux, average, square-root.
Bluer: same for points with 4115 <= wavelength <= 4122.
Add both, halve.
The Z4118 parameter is 8.90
